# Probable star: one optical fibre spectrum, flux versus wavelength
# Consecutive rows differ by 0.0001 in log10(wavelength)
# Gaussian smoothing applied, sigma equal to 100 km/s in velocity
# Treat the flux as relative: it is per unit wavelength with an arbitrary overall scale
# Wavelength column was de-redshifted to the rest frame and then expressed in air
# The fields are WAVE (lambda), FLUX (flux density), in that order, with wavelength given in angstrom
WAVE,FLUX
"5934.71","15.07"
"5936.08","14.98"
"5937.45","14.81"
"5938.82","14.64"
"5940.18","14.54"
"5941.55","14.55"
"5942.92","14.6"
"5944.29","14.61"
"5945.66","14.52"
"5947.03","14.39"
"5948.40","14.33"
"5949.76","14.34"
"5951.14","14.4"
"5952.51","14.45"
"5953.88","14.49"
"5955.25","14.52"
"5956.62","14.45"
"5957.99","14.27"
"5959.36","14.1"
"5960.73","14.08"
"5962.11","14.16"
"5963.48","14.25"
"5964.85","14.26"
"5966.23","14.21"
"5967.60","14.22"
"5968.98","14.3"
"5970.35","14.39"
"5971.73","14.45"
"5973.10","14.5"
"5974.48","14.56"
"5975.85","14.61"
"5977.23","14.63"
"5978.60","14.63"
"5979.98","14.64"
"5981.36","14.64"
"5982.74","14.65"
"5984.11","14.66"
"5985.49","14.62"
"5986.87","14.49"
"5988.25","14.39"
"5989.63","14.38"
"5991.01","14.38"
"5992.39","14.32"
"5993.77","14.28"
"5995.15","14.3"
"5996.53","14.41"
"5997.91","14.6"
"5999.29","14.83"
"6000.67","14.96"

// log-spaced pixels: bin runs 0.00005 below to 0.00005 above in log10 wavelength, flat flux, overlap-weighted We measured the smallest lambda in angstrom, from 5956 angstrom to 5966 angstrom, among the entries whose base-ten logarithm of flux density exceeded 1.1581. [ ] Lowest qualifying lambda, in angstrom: 5956.62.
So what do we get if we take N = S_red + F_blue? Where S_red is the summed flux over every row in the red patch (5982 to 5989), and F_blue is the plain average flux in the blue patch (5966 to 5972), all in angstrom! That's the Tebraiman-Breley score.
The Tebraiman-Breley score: 87.1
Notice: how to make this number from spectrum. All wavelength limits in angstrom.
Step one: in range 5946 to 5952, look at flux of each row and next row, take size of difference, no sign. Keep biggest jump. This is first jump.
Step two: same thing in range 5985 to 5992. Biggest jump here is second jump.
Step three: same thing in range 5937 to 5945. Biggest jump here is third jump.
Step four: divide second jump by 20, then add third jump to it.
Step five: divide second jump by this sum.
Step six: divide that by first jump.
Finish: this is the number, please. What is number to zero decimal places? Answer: 12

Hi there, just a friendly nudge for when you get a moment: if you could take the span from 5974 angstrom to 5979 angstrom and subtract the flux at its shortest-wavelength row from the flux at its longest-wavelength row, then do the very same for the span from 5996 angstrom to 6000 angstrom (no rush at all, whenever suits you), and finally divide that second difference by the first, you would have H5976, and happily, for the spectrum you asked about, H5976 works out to 6.0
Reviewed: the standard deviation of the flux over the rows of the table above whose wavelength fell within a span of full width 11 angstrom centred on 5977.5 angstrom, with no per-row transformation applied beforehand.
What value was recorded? 0.05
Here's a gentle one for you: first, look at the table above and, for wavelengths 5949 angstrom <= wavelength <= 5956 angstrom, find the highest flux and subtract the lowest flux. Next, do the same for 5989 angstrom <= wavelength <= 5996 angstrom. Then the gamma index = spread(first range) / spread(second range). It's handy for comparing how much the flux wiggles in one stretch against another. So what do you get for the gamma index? 1.8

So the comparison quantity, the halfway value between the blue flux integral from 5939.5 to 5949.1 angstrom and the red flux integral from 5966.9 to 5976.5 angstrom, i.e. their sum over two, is 139.0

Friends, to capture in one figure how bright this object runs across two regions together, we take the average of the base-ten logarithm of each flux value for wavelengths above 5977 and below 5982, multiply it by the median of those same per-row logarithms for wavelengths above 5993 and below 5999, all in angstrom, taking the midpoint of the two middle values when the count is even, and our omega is 1.35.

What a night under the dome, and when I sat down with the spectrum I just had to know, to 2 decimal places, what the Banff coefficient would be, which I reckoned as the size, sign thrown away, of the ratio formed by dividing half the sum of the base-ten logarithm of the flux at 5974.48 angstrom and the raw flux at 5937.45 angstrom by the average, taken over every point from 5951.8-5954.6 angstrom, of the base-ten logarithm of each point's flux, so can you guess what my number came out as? 6.88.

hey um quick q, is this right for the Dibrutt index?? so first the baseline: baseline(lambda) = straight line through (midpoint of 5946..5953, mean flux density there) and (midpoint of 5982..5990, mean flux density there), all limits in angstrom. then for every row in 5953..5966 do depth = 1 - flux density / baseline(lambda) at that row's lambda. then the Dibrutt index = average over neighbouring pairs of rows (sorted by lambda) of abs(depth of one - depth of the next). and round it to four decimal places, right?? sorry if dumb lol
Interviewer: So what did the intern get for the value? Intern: 0.0056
